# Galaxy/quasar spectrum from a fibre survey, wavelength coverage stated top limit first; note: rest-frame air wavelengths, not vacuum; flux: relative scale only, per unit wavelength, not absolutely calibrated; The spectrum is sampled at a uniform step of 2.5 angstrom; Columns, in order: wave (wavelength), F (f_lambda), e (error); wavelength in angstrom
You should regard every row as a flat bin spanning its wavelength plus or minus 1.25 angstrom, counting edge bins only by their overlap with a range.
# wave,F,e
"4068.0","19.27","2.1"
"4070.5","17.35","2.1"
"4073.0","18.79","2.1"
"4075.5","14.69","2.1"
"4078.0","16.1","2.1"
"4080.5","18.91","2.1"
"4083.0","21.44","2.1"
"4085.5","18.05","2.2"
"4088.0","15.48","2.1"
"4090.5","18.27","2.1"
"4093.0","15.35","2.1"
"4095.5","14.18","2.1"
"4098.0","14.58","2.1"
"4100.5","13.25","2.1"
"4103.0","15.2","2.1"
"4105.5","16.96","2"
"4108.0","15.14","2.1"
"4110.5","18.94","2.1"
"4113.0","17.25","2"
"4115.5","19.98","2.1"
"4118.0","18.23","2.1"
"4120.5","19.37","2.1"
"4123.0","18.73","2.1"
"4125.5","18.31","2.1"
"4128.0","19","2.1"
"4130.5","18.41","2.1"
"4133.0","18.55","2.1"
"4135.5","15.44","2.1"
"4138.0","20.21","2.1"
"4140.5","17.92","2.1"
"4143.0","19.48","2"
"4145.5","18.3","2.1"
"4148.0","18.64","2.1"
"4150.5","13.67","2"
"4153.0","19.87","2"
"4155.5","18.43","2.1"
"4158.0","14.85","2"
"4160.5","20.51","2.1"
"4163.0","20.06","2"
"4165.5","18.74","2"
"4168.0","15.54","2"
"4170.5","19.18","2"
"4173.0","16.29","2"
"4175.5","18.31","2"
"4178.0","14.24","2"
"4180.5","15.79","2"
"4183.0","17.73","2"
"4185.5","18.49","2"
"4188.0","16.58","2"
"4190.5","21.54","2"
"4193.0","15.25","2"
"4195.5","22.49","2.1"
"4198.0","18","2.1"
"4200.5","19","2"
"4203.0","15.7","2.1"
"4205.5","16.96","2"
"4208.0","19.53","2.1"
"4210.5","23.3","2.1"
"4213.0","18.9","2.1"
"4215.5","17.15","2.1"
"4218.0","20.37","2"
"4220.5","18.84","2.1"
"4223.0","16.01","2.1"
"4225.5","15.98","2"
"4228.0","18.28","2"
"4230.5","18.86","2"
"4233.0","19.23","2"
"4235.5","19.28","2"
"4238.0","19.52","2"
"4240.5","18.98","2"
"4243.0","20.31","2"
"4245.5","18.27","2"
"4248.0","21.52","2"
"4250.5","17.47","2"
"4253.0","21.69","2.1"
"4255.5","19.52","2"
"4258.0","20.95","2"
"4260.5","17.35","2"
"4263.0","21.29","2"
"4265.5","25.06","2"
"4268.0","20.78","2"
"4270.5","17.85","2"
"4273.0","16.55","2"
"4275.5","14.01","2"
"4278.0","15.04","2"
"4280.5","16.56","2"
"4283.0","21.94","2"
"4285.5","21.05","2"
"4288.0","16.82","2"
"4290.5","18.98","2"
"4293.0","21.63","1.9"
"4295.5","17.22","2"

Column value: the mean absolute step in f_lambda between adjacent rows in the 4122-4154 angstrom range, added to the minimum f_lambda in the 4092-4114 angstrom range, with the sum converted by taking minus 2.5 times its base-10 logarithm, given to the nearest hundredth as -2.97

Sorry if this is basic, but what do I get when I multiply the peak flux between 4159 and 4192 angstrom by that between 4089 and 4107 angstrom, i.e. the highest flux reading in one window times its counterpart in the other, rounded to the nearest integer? 394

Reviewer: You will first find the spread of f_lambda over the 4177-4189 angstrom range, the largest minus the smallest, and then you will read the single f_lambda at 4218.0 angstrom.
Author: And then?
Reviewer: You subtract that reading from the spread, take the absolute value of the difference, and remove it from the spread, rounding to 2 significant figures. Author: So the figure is -12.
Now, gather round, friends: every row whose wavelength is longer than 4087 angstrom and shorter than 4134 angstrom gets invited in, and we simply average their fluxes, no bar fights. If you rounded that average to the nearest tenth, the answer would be 17.1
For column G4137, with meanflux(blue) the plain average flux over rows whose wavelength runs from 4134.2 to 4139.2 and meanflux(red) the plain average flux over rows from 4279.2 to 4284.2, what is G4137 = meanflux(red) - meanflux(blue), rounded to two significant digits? 1.4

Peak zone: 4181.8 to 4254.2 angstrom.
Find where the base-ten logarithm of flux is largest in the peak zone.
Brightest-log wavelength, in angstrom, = 4210.5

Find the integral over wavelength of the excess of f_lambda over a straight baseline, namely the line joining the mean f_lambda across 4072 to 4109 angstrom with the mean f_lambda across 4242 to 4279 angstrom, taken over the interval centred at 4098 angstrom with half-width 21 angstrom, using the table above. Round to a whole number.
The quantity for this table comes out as 15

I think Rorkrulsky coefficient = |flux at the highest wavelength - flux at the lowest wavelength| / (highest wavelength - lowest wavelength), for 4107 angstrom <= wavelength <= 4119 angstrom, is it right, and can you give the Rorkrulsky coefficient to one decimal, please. 0.3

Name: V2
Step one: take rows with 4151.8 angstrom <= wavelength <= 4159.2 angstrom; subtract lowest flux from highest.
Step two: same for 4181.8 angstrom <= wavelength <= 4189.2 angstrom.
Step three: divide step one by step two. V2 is 2.6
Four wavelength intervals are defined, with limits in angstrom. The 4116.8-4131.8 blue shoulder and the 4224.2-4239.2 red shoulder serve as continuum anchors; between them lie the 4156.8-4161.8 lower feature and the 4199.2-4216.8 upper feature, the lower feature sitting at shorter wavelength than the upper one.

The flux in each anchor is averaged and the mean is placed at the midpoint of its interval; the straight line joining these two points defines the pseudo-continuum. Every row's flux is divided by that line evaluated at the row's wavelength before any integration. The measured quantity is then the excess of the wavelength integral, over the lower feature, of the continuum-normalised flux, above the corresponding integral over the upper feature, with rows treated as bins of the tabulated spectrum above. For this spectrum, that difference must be -13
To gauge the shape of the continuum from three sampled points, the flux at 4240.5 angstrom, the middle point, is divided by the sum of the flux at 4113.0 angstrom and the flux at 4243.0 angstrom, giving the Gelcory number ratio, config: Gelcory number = 0.51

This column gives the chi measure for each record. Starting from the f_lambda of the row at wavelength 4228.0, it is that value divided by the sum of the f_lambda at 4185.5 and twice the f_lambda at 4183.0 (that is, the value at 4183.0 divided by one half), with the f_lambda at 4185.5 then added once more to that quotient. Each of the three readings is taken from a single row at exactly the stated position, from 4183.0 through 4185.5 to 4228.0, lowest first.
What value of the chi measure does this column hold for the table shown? 18.8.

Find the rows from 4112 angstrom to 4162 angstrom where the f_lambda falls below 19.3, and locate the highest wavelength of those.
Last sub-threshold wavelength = 4158.0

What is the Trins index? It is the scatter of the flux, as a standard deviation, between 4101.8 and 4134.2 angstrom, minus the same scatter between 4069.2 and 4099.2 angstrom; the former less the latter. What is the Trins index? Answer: -0.7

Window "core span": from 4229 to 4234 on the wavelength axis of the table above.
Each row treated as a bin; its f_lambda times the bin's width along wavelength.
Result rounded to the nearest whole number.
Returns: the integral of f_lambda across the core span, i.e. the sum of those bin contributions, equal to 95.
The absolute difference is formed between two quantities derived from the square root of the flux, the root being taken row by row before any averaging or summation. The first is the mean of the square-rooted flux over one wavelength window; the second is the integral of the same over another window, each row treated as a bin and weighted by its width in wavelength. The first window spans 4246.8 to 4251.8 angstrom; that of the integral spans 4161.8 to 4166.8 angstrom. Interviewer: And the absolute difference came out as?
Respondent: 17.6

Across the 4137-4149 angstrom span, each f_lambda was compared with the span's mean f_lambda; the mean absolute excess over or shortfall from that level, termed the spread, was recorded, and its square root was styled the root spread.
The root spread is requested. 0.86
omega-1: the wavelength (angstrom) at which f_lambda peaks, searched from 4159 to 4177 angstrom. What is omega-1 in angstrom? 4160.5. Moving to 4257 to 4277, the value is 4265.5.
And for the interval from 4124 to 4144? 4138.0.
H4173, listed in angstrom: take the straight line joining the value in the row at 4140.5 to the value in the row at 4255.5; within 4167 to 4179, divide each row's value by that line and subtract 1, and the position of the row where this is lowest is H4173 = 4178.0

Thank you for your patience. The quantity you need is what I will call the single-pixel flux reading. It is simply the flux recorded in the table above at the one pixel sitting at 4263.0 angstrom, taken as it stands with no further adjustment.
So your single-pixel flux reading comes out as 21.29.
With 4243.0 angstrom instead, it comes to 20.31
